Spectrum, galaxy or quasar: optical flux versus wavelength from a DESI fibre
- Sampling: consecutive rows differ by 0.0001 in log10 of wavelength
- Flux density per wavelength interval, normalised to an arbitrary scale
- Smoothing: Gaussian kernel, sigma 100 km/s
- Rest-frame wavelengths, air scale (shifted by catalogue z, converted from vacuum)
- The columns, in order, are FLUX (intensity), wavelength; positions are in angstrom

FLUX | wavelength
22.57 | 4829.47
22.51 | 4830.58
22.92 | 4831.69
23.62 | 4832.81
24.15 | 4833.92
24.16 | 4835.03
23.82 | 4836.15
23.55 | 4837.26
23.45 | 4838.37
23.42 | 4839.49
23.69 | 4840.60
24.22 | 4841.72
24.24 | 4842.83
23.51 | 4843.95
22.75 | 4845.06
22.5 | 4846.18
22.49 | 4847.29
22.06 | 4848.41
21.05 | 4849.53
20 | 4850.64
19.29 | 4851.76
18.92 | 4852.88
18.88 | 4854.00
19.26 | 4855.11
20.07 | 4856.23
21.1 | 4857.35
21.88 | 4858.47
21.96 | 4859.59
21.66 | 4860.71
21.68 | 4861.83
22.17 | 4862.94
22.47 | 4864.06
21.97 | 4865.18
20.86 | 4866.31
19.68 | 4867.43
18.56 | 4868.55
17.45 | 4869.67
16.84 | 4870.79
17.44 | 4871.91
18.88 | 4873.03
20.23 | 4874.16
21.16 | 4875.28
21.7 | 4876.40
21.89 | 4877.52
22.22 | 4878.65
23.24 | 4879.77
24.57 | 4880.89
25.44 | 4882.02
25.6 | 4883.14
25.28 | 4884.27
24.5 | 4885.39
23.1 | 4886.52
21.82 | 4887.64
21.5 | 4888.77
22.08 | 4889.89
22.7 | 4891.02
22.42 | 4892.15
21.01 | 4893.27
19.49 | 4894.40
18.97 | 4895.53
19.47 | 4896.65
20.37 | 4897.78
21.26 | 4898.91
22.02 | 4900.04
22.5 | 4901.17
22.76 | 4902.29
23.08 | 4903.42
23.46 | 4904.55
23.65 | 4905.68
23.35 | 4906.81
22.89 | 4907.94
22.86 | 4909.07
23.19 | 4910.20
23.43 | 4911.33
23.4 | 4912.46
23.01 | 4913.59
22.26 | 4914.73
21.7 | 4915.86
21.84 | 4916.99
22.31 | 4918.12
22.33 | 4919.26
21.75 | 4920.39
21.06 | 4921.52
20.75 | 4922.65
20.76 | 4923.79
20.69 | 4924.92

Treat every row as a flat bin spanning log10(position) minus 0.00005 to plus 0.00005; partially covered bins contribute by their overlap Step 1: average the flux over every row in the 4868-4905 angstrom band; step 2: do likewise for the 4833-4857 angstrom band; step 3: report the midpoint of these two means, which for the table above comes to 21.9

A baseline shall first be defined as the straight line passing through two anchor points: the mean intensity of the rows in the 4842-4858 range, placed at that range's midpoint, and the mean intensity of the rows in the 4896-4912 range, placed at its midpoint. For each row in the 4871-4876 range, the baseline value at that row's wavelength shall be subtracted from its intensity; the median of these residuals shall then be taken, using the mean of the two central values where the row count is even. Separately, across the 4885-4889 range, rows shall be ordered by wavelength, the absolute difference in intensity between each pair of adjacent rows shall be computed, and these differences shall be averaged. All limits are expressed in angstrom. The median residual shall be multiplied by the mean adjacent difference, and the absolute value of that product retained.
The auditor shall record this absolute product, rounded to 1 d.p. 2.2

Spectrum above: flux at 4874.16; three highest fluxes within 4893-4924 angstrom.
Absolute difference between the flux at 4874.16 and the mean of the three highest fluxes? 3.3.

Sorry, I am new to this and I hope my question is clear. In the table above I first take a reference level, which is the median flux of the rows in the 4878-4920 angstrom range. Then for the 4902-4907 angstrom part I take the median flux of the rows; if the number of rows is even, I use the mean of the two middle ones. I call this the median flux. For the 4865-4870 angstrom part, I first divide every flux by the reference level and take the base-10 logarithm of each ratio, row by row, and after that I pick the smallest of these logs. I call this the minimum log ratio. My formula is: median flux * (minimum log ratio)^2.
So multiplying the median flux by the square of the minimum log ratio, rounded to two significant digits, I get 0.30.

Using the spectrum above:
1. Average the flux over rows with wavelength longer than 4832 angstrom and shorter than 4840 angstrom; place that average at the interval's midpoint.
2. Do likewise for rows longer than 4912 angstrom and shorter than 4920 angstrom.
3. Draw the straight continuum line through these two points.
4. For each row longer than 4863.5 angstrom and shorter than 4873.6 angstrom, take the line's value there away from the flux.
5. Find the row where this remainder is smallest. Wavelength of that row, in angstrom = 4870.79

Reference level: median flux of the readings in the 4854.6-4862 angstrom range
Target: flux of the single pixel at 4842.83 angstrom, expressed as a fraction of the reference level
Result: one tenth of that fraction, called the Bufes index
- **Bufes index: 0.112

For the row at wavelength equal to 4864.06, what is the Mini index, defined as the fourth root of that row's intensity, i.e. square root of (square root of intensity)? 2.18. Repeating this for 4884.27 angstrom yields 2.24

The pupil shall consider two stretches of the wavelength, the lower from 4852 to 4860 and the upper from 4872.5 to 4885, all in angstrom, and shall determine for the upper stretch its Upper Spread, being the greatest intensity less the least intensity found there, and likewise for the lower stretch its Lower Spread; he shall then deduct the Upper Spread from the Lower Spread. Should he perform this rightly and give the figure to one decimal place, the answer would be -3.6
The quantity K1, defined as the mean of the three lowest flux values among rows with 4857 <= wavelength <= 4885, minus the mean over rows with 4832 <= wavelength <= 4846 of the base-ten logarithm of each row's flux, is 15.9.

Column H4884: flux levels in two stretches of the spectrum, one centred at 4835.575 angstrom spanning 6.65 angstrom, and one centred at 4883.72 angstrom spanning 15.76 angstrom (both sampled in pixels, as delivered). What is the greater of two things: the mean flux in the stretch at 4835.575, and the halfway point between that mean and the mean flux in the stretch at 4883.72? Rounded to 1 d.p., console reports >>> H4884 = 23.8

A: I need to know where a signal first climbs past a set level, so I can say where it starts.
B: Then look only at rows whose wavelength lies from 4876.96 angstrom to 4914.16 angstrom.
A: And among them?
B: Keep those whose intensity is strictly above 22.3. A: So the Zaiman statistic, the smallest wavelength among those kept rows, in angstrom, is 4879.77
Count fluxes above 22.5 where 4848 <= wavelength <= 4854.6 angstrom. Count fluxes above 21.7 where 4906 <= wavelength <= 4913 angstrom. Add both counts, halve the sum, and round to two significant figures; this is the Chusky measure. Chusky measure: 3.0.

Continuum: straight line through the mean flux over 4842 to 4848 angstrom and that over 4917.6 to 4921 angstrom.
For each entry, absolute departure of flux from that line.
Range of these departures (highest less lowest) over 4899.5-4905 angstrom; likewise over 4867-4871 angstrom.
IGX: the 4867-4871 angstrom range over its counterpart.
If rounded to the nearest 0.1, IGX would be 2.8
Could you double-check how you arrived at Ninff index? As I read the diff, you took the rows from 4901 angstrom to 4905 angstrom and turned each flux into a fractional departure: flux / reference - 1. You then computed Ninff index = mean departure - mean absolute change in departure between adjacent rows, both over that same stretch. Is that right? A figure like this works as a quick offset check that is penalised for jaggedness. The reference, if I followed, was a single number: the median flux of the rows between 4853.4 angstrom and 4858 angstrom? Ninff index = 0.15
